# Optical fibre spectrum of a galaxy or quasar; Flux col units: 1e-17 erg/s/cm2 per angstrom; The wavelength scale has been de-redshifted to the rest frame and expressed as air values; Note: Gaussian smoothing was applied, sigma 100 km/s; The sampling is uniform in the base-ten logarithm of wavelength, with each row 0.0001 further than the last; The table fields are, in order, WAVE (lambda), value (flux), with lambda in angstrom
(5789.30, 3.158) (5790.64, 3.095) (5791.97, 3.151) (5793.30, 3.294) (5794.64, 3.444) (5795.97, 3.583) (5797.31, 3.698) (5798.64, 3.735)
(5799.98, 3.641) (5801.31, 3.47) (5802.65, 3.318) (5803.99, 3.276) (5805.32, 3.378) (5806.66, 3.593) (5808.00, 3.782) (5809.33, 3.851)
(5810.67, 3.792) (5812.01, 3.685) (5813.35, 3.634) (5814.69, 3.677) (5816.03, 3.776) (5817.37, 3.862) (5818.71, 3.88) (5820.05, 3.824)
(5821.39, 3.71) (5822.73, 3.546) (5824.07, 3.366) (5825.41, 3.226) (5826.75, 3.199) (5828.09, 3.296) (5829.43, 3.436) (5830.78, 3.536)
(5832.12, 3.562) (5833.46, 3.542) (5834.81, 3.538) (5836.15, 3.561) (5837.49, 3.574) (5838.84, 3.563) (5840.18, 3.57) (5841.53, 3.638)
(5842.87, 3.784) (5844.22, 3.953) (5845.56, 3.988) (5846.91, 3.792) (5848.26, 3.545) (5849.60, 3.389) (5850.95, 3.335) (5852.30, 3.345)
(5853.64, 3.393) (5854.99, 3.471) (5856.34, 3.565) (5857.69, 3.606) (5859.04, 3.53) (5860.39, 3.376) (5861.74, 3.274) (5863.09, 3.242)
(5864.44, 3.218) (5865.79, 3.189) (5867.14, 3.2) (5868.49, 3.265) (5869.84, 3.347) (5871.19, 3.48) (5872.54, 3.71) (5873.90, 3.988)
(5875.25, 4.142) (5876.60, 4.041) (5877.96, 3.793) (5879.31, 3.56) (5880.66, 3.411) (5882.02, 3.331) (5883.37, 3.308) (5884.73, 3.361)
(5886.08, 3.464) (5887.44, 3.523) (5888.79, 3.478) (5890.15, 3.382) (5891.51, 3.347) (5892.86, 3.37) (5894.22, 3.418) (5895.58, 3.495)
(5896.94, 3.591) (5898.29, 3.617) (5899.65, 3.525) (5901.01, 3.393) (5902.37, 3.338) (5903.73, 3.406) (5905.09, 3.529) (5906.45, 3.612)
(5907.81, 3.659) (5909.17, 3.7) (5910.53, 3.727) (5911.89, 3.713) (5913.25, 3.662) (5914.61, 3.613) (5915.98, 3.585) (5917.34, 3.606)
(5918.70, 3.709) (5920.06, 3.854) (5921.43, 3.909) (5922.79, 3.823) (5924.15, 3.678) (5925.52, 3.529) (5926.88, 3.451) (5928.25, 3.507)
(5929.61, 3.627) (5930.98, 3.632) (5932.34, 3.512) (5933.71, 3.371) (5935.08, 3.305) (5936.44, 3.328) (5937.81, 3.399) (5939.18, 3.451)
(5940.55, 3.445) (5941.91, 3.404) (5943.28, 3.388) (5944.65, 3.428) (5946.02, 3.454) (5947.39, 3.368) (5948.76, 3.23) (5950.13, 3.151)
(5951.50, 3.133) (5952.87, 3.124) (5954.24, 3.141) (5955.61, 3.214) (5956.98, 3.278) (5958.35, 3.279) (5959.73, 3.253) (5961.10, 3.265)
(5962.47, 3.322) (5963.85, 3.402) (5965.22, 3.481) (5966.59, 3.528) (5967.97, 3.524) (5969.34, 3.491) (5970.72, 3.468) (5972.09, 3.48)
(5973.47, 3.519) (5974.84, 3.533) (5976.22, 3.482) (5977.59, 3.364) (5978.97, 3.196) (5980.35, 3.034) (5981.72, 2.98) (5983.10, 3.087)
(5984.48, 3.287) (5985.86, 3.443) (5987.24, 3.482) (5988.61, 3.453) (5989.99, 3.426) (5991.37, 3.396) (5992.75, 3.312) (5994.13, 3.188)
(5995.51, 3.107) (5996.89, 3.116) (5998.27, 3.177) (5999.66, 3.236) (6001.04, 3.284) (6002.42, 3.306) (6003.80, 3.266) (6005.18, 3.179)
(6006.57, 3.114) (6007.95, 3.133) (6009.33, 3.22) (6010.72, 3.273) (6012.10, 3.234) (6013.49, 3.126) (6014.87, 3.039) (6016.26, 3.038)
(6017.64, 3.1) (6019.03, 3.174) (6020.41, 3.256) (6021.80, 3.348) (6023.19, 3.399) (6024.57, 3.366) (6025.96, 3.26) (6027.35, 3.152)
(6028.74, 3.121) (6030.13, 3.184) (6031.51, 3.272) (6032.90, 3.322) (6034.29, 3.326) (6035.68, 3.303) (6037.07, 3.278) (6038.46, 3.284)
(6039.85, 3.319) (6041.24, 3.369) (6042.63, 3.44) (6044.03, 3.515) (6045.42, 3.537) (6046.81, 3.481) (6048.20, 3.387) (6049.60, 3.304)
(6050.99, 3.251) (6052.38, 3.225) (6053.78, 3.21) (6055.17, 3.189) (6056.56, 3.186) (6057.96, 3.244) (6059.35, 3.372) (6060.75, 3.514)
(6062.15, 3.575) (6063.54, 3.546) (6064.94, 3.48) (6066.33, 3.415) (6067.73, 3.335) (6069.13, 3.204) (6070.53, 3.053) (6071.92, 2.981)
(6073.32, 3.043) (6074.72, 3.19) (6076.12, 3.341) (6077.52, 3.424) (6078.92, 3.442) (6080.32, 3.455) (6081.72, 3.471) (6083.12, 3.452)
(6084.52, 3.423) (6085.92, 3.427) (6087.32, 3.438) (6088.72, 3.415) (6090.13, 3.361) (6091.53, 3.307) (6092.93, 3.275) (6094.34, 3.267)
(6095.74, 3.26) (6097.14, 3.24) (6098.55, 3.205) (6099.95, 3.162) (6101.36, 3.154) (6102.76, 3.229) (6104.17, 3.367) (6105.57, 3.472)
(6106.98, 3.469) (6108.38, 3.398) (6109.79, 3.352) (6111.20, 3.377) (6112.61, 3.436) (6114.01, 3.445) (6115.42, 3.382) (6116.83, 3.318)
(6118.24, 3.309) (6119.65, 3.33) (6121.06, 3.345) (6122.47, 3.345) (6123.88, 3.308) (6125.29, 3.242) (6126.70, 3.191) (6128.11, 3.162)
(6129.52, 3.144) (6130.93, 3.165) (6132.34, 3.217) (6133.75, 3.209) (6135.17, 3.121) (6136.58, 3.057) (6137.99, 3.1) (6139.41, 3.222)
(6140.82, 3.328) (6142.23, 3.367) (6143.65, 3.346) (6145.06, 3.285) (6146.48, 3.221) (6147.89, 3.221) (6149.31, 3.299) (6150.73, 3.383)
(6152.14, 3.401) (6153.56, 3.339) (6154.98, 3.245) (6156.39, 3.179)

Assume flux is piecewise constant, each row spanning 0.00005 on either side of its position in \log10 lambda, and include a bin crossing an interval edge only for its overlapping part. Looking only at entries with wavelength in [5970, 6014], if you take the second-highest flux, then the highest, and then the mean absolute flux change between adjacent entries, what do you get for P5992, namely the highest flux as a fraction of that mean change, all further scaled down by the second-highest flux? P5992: 14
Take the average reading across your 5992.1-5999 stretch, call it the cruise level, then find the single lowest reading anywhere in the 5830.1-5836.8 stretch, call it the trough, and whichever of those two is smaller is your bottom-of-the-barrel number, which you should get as 3.18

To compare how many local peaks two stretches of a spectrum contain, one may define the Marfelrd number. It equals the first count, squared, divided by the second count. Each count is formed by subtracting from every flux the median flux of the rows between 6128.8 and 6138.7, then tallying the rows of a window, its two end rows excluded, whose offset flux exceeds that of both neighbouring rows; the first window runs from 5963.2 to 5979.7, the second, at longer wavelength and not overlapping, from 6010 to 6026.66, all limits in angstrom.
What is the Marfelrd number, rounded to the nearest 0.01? 4.00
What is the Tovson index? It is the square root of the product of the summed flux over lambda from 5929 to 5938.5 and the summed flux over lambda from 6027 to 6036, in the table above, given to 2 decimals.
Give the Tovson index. 23.42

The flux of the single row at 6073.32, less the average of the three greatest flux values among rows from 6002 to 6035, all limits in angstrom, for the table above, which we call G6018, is -0.33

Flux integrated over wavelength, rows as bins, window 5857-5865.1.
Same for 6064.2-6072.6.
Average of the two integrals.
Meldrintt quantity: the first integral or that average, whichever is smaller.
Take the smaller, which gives 27.3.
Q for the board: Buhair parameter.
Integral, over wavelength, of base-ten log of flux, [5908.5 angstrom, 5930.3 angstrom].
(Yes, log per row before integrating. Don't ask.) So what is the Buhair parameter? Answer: 12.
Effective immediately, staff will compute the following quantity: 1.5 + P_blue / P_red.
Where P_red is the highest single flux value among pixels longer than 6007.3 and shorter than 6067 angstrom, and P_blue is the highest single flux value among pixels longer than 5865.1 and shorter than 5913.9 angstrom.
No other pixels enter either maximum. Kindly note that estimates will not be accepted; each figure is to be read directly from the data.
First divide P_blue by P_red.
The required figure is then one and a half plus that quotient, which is 2.66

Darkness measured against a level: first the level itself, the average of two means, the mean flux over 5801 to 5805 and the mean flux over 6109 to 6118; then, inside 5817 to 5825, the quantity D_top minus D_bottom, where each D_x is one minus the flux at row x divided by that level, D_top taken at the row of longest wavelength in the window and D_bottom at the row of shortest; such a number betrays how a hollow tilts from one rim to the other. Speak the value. 0.15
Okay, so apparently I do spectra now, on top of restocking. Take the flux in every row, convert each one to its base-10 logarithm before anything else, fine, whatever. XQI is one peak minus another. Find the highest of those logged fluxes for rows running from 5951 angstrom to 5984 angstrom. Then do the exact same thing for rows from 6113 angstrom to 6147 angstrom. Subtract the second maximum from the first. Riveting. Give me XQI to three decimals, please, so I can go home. 0.011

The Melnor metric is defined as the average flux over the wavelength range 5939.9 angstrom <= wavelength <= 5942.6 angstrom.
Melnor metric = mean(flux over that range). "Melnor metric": 3.4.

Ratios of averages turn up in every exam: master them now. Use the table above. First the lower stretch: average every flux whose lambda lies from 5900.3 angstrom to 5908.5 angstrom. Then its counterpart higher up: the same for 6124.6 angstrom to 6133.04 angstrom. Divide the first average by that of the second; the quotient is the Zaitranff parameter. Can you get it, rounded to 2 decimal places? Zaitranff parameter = 1.09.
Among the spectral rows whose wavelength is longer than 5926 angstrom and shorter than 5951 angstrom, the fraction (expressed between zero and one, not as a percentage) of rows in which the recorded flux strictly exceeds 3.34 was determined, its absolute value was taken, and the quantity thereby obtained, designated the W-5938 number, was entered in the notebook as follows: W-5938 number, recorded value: 0.8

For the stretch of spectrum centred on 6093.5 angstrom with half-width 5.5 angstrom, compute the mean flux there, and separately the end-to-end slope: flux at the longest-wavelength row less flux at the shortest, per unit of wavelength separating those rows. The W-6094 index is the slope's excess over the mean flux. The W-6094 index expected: -3.31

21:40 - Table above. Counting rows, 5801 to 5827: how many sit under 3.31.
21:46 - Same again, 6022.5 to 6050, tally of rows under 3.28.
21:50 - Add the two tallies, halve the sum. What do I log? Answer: 4.5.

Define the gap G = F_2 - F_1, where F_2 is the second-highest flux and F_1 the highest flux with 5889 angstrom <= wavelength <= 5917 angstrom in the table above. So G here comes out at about -0.0140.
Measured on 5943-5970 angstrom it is -0.0040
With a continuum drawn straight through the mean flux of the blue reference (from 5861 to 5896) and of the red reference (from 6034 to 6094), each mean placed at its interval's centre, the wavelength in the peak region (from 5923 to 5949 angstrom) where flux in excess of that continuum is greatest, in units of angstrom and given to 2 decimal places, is 5924.15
